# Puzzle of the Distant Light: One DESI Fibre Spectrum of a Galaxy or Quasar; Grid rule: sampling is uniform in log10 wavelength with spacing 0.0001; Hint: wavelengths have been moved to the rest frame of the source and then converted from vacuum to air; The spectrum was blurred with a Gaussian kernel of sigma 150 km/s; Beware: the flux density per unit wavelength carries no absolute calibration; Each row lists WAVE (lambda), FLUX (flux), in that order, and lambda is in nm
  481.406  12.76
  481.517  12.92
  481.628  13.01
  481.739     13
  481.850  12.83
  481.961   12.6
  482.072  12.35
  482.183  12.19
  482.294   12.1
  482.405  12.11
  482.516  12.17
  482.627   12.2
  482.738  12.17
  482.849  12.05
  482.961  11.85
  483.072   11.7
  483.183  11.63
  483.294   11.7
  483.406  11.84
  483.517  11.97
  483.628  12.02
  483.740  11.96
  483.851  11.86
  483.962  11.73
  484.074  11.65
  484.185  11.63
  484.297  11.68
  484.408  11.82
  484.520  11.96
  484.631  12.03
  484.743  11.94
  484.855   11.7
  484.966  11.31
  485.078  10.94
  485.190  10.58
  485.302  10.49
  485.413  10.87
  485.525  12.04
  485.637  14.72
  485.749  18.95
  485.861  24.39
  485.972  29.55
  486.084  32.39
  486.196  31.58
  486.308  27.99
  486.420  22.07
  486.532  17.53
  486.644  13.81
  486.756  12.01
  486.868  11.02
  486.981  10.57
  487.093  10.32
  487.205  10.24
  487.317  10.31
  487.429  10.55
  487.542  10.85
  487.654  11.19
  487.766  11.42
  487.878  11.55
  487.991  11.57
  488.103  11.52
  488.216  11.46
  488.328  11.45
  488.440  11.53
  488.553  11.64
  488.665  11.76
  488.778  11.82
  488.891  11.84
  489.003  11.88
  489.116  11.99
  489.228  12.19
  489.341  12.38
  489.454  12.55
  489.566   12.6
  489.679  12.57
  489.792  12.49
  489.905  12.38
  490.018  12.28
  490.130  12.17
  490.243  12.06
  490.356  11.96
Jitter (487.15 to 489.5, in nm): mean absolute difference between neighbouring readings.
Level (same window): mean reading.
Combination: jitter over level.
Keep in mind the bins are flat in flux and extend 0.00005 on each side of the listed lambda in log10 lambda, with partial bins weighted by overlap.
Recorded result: 0.011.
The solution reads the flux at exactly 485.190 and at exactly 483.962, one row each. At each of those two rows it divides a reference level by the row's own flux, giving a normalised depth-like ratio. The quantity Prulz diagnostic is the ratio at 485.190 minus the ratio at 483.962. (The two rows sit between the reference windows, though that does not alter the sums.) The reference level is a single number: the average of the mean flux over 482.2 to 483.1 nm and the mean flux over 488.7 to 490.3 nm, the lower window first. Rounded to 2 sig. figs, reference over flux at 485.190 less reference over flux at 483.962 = 0.11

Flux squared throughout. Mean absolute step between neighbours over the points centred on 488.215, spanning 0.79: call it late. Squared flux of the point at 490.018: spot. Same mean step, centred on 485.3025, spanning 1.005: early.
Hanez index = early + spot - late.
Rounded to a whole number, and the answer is 184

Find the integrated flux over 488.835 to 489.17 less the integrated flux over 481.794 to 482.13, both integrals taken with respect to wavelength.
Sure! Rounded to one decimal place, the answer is -0.2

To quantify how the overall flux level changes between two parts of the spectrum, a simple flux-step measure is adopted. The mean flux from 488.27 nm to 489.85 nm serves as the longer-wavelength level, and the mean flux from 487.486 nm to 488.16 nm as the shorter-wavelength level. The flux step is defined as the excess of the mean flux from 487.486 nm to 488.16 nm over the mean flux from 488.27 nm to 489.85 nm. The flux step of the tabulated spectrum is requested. -0.70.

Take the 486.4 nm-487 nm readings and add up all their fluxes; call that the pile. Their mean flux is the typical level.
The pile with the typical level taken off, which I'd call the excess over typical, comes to 73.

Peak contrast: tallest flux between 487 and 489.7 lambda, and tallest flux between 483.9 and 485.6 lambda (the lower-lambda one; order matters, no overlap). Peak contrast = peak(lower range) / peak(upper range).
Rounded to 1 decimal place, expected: 1.0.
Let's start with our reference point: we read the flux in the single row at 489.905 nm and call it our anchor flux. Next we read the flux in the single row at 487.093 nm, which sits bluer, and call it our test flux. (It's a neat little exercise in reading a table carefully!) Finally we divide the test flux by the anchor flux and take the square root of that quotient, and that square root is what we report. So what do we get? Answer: 0.91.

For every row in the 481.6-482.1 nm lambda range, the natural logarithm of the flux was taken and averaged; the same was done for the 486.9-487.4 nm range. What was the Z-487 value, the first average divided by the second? 1.1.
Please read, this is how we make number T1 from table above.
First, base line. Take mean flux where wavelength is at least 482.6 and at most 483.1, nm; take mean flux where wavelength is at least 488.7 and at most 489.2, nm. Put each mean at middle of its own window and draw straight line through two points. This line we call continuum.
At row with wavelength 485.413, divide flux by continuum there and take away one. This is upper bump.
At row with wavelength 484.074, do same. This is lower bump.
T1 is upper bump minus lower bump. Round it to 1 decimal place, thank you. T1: -0.1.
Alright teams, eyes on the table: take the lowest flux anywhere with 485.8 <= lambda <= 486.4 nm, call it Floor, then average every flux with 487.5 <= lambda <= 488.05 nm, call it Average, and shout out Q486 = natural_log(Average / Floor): -0.8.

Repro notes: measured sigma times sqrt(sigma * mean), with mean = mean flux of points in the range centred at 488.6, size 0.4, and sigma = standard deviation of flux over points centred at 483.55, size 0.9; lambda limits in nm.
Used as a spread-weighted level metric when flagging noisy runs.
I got 0.2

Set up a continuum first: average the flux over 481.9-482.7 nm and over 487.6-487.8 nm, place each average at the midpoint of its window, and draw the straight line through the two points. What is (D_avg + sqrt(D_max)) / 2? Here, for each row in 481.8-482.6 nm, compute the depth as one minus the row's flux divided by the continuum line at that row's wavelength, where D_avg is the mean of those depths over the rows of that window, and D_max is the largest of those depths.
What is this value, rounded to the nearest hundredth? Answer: 0.05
